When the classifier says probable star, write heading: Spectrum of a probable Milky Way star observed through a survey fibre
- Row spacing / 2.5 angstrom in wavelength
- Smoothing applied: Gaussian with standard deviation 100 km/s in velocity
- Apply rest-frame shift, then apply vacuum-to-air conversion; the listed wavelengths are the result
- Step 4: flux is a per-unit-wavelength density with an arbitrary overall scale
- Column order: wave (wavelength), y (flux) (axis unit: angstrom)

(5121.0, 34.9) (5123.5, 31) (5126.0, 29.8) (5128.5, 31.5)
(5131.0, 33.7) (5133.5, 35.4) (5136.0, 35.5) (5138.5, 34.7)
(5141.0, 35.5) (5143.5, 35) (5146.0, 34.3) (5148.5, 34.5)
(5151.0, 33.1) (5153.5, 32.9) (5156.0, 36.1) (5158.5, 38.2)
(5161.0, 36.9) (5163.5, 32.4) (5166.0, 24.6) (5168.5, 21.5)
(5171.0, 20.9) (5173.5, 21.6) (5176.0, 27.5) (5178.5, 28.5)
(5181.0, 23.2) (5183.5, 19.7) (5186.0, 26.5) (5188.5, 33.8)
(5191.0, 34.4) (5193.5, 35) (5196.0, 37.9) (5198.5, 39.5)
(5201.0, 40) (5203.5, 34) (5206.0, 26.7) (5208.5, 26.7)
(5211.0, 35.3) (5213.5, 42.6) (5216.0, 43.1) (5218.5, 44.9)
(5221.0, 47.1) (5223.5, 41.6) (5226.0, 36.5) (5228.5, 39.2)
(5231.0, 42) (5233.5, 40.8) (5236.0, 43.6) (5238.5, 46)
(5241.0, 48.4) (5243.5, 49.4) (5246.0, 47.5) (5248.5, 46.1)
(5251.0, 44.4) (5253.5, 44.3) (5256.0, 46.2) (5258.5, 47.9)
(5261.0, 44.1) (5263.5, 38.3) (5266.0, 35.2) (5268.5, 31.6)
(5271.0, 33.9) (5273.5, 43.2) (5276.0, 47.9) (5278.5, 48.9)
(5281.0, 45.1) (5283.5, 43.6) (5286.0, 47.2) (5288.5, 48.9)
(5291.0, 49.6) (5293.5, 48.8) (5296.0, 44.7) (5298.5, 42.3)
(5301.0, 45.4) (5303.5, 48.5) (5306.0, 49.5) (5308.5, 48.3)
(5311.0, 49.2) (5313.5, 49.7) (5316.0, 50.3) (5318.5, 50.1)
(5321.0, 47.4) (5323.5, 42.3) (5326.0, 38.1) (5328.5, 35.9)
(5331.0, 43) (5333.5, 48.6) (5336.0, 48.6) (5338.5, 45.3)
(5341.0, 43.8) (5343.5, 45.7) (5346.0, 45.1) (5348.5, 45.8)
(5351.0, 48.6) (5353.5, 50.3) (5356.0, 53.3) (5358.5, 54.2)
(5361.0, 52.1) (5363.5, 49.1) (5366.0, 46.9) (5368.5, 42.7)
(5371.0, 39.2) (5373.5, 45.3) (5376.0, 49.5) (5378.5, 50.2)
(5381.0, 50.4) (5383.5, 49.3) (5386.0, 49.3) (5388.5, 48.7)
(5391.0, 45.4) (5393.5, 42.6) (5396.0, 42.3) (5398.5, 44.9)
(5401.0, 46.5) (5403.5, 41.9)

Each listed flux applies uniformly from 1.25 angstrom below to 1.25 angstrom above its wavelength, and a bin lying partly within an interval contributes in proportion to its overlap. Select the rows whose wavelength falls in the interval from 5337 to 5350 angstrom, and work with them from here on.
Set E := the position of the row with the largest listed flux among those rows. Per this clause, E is 5348.5 angstrom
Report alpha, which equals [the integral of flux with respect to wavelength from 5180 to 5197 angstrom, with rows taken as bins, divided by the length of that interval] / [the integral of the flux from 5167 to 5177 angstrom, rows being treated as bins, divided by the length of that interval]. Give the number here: 1.3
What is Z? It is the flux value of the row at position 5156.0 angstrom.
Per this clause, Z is 36.1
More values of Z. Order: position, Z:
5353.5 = 50.3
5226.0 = 36.5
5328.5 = 35.9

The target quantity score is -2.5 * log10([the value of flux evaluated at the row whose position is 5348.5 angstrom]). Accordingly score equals -4.15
